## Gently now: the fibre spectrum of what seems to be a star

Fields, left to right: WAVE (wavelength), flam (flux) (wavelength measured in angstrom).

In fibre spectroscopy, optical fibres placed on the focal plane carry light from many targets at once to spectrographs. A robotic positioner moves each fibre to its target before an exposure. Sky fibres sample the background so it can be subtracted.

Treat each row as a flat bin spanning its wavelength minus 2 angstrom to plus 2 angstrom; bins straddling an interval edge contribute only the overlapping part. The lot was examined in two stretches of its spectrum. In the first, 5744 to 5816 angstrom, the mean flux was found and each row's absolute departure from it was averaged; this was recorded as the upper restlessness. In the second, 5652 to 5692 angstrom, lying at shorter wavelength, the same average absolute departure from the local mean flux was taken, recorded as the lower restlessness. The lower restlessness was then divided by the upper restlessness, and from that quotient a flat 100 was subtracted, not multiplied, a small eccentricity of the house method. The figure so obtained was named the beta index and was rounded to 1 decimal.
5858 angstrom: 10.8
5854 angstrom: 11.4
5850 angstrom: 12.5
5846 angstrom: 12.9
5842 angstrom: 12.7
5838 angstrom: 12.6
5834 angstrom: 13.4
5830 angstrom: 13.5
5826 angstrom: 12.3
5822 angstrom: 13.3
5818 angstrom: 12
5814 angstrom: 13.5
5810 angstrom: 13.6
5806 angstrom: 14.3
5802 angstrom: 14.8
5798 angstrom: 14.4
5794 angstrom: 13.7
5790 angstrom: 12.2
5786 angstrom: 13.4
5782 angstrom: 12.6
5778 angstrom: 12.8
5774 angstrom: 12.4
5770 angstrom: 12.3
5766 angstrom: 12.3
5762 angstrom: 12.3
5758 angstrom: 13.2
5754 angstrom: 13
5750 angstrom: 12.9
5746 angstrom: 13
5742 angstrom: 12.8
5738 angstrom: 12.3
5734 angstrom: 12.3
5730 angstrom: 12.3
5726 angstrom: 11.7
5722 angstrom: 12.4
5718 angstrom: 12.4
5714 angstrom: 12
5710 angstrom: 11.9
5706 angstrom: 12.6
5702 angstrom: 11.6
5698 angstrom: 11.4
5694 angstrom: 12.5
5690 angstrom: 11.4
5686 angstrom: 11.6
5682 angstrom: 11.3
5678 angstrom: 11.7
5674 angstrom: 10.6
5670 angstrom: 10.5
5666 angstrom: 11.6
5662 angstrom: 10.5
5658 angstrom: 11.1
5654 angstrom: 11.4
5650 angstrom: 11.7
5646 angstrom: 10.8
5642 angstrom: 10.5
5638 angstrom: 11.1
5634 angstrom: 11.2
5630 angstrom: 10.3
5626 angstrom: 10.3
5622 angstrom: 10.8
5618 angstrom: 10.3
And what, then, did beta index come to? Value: -99.4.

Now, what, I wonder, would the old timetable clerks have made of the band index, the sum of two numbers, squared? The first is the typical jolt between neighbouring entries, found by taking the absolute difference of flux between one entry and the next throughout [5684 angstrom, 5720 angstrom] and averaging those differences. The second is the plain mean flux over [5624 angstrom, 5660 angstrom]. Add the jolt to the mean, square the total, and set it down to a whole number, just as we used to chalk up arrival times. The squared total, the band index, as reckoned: 133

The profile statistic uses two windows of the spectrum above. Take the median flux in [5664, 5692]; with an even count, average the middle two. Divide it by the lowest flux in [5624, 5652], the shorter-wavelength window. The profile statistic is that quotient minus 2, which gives -0.893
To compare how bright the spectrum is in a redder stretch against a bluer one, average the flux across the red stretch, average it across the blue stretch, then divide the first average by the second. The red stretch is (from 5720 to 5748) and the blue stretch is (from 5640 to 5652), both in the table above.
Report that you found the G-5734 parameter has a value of 1.13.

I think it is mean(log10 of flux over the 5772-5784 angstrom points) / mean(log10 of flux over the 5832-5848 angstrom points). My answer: 0.99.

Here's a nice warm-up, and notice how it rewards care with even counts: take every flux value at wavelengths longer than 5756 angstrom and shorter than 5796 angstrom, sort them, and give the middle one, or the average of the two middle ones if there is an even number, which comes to 12.5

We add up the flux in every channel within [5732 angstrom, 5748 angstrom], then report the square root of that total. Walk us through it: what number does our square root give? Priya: 7.10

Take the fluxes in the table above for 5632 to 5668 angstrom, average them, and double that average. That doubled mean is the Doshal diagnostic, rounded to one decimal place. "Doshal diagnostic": 22.2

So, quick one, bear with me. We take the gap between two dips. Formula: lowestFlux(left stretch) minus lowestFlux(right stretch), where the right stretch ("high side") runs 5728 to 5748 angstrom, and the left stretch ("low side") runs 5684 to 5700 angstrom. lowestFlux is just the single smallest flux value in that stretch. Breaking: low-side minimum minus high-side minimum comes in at -0.9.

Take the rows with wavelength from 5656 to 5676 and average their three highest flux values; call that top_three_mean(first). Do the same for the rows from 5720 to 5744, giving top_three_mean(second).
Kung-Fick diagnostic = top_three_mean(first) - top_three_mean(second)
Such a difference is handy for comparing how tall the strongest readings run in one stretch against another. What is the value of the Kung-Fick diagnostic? -1.4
